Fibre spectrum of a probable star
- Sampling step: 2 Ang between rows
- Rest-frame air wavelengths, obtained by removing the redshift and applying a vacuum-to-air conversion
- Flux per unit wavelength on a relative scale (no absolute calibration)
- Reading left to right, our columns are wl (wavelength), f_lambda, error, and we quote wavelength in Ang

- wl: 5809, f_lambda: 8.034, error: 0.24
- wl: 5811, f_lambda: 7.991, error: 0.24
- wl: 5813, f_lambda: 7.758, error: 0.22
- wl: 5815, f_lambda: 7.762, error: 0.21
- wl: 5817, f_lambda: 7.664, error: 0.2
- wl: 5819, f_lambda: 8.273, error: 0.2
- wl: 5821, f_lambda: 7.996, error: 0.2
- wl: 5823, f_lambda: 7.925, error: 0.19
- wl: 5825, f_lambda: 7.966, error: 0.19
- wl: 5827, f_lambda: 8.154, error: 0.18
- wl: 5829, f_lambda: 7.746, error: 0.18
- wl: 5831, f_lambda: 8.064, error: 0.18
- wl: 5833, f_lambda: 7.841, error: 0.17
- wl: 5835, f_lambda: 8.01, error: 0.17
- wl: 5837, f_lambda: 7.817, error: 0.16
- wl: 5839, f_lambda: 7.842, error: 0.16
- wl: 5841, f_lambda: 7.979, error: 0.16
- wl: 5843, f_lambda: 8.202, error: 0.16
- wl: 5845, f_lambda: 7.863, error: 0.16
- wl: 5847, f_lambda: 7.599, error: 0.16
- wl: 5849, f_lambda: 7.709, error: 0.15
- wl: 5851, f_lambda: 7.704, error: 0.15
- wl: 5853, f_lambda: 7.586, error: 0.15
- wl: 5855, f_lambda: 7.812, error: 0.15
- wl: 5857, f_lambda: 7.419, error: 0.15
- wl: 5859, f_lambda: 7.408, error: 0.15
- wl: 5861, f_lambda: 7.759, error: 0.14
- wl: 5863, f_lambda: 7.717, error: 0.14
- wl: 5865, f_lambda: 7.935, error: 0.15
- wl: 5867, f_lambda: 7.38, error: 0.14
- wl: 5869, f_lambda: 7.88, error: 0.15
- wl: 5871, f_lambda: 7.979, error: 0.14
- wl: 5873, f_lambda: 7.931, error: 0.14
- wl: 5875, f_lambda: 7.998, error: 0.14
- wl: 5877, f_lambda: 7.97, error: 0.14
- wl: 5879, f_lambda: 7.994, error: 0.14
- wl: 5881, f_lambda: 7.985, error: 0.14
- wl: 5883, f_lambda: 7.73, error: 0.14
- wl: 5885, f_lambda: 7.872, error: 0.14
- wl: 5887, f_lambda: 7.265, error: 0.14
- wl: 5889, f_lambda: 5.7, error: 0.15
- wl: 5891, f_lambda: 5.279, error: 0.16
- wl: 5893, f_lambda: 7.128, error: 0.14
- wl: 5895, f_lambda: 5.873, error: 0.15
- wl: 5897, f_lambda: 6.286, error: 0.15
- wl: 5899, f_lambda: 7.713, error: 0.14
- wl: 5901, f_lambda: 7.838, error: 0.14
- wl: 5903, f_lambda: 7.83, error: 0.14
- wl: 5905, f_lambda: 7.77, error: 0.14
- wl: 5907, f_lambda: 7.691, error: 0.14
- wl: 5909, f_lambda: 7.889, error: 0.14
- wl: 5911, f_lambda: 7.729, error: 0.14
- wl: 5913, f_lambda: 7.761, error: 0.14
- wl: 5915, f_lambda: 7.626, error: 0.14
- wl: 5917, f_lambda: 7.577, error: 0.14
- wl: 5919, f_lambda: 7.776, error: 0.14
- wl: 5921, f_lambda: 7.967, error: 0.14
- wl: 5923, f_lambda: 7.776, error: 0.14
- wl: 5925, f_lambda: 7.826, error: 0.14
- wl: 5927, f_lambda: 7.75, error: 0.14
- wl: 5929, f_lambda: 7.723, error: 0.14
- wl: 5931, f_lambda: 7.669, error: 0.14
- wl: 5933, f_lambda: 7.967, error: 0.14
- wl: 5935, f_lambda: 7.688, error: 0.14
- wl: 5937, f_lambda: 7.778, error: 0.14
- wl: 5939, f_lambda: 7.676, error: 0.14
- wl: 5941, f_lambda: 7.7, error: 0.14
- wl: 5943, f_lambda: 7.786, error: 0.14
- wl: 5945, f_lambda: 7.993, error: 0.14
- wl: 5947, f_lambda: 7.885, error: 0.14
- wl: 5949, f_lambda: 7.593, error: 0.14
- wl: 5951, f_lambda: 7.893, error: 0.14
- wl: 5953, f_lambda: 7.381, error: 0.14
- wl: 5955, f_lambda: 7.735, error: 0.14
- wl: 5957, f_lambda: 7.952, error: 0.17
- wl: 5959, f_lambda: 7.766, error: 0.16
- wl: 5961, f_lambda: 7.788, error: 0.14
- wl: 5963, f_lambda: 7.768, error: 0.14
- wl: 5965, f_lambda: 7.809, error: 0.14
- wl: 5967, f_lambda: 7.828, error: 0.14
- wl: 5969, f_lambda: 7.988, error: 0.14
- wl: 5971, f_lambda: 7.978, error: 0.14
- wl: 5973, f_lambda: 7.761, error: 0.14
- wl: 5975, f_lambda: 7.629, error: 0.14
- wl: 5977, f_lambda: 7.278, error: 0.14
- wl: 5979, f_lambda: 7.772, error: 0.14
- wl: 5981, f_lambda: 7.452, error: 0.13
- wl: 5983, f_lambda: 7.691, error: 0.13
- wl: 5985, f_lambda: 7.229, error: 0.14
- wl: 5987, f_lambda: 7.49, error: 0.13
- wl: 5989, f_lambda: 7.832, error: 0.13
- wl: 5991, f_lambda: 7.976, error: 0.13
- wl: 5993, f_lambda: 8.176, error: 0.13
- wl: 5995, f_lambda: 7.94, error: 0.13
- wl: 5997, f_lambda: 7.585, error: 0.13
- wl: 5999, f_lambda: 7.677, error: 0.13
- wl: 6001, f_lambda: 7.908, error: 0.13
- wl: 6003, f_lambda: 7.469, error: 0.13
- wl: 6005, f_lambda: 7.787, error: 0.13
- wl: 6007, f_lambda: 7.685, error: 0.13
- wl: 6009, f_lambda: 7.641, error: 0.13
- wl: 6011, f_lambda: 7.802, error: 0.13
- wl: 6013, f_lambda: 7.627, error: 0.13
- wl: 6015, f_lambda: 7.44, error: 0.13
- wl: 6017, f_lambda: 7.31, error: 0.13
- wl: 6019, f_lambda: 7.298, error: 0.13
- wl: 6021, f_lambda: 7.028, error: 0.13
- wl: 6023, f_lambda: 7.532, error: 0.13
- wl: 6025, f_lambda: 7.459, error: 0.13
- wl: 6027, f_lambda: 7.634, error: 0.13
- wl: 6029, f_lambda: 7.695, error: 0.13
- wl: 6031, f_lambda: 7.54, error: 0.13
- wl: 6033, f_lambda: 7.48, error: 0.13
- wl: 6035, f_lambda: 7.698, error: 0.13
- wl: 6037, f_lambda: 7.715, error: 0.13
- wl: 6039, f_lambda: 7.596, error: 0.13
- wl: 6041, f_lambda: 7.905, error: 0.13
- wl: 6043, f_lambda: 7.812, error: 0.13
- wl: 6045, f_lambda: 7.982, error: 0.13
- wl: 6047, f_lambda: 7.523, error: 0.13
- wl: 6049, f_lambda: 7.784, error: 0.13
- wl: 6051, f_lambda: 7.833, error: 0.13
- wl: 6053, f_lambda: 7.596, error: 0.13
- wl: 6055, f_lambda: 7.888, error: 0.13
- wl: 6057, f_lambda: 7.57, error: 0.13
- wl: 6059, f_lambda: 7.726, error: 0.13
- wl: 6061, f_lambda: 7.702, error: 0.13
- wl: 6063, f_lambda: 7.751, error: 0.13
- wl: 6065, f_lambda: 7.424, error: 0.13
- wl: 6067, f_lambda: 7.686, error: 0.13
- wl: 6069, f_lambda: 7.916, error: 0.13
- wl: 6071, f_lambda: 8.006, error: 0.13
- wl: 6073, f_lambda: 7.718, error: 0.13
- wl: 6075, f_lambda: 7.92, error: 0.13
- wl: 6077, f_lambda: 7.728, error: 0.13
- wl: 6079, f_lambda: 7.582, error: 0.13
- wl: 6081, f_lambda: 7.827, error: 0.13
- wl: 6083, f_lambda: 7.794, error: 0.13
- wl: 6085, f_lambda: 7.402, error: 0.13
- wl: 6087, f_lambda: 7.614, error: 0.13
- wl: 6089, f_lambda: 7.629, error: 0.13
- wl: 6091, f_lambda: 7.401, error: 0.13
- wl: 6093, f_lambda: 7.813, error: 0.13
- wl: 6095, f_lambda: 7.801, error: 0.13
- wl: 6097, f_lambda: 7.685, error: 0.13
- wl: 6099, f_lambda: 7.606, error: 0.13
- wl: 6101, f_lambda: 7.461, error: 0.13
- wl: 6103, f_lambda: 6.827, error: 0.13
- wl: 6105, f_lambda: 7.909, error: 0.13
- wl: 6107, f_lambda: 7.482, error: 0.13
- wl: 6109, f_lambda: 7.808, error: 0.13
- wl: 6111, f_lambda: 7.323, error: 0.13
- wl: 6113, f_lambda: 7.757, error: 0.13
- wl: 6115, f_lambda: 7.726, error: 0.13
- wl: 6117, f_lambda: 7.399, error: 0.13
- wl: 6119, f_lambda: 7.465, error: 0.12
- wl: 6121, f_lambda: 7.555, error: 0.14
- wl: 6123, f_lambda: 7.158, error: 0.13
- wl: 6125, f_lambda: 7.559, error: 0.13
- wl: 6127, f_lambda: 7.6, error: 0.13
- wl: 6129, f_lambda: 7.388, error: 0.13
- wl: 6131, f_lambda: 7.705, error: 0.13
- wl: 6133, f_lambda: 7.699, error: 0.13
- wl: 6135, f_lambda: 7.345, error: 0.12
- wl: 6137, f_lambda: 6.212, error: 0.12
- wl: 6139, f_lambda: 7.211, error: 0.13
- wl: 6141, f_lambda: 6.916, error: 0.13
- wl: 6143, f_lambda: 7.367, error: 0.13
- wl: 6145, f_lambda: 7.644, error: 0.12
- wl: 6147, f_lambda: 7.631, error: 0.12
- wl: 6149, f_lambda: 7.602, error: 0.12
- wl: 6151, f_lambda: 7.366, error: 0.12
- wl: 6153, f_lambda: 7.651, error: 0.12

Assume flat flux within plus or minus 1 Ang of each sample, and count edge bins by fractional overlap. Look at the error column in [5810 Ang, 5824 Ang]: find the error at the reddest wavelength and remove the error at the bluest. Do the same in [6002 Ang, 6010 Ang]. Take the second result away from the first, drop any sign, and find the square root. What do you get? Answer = 0.224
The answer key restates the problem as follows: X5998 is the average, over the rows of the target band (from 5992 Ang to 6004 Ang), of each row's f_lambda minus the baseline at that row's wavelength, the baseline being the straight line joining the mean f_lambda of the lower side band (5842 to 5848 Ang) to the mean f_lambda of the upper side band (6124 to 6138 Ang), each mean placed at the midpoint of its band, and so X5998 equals 0.19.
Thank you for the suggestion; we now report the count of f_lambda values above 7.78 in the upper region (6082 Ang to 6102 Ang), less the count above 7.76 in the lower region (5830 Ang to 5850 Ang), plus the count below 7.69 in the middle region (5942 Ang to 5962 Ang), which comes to -3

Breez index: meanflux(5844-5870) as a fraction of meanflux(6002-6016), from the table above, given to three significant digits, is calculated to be 1.01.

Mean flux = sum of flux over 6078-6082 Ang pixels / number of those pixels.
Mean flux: 7.70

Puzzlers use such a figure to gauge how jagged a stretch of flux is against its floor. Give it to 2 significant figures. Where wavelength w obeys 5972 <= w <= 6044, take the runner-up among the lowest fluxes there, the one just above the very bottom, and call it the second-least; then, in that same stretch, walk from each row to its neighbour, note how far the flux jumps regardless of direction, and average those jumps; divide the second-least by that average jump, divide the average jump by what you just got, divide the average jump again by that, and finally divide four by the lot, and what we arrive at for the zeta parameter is 0.12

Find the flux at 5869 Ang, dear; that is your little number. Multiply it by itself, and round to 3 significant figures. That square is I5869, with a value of 62.1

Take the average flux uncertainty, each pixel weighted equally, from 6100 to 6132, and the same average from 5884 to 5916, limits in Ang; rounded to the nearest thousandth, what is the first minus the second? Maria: -0.013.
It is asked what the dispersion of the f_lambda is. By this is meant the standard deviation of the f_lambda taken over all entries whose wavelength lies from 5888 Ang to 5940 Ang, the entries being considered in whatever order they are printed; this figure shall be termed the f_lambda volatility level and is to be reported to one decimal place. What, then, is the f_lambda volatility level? 0.7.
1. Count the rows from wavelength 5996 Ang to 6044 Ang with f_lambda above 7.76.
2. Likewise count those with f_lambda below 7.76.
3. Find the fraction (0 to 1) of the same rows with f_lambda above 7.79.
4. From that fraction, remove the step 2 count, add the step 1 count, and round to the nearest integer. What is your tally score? -14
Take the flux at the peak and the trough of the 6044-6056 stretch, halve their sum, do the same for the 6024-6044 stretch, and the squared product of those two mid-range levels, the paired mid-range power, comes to 3547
